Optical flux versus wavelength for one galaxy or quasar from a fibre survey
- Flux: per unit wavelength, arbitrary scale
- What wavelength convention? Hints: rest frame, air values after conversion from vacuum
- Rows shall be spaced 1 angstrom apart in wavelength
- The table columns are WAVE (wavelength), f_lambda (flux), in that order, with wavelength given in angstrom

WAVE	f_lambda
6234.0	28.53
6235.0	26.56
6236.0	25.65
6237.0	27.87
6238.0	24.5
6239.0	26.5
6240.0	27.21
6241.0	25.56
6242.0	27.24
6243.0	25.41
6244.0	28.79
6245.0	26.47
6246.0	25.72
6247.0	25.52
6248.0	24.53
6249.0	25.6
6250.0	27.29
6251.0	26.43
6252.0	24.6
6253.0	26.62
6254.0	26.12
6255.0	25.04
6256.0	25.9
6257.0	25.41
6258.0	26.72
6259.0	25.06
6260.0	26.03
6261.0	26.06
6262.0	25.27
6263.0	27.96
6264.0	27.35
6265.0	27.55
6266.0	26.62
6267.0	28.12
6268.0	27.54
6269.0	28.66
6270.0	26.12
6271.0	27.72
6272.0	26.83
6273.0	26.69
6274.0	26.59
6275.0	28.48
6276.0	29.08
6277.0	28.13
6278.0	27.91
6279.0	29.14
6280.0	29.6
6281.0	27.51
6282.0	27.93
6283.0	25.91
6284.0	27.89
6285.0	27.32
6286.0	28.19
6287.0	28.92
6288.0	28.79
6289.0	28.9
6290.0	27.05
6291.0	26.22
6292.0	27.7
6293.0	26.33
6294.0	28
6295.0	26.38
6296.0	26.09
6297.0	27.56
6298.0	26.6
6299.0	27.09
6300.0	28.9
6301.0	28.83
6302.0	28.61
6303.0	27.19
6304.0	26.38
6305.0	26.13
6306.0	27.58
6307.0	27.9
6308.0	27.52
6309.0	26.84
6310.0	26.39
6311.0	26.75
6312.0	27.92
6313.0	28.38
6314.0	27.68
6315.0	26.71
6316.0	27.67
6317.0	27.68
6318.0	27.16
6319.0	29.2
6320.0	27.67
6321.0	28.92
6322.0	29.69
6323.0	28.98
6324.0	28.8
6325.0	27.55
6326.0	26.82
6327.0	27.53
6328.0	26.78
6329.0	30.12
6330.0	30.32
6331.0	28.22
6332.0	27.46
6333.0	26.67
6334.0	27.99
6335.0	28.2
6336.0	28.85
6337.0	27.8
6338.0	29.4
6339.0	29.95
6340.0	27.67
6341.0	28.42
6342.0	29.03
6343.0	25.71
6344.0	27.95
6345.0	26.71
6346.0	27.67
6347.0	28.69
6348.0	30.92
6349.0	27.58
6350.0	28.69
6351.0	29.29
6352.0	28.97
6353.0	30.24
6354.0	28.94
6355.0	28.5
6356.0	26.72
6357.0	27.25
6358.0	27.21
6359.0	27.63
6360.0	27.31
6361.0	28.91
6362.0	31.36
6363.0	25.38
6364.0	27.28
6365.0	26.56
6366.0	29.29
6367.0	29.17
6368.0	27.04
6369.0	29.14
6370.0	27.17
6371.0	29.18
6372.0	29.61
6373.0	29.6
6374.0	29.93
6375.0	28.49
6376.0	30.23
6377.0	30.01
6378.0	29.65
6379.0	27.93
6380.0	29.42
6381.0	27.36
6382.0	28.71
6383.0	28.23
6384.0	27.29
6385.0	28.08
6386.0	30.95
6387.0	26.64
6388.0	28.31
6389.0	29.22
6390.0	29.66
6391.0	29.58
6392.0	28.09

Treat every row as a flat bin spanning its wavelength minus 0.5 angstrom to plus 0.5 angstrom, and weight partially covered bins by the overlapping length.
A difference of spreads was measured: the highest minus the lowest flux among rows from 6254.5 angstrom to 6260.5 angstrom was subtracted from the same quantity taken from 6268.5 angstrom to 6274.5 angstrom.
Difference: 0.9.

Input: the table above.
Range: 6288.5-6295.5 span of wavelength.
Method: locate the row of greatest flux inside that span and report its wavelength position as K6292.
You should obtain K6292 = 6289.0 angstrom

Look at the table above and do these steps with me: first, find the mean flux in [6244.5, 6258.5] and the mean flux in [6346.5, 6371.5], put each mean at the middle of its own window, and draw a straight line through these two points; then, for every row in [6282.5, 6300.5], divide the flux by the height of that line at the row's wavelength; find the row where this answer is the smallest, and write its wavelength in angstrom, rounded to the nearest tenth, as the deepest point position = 6296.0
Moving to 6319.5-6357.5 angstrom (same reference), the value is 6343.0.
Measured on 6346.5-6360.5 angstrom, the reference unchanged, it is 6356.0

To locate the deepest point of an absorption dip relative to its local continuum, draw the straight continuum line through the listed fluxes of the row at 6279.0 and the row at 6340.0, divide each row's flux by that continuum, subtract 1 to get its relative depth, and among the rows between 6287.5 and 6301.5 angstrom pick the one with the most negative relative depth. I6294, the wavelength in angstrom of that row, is 6296.0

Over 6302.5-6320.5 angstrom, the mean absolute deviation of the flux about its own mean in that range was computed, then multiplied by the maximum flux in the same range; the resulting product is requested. 18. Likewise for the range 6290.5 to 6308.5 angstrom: 23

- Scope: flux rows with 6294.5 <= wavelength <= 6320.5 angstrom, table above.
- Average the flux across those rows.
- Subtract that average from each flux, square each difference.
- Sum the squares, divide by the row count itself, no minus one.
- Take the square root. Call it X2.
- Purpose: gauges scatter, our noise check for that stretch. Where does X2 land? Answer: 0.86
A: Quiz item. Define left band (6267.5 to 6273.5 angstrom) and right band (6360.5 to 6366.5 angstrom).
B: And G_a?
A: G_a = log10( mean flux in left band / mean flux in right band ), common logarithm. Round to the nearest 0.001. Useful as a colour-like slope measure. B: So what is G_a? -0.014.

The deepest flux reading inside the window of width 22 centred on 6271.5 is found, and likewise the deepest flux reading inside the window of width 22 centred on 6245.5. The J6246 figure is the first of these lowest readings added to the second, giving 49.8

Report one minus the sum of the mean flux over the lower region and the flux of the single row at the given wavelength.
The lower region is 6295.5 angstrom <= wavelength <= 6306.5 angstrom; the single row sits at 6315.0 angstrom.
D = -53.1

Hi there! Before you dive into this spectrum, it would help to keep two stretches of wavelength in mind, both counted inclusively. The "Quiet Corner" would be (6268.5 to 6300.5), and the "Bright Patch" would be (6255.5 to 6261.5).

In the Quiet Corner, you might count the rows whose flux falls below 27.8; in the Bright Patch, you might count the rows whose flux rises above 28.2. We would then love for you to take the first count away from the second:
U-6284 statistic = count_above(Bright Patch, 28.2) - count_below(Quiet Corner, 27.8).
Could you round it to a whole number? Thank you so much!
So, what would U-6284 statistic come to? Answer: -17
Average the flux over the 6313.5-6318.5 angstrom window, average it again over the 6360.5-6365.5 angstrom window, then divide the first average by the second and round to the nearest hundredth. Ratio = 0.98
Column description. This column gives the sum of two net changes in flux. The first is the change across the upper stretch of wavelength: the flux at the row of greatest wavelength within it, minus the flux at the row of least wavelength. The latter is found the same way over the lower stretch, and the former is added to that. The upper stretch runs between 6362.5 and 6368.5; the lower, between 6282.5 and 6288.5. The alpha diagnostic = 4.5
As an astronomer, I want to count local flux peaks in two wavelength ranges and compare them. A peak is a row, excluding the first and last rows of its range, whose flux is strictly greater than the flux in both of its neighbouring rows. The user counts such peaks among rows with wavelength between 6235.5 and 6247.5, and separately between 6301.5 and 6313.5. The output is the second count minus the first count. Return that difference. -3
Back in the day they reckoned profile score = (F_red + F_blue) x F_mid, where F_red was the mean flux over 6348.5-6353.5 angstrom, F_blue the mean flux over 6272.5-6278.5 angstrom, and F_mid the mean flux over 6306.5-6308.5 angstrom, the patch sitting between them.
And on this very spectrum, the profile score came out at 1573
